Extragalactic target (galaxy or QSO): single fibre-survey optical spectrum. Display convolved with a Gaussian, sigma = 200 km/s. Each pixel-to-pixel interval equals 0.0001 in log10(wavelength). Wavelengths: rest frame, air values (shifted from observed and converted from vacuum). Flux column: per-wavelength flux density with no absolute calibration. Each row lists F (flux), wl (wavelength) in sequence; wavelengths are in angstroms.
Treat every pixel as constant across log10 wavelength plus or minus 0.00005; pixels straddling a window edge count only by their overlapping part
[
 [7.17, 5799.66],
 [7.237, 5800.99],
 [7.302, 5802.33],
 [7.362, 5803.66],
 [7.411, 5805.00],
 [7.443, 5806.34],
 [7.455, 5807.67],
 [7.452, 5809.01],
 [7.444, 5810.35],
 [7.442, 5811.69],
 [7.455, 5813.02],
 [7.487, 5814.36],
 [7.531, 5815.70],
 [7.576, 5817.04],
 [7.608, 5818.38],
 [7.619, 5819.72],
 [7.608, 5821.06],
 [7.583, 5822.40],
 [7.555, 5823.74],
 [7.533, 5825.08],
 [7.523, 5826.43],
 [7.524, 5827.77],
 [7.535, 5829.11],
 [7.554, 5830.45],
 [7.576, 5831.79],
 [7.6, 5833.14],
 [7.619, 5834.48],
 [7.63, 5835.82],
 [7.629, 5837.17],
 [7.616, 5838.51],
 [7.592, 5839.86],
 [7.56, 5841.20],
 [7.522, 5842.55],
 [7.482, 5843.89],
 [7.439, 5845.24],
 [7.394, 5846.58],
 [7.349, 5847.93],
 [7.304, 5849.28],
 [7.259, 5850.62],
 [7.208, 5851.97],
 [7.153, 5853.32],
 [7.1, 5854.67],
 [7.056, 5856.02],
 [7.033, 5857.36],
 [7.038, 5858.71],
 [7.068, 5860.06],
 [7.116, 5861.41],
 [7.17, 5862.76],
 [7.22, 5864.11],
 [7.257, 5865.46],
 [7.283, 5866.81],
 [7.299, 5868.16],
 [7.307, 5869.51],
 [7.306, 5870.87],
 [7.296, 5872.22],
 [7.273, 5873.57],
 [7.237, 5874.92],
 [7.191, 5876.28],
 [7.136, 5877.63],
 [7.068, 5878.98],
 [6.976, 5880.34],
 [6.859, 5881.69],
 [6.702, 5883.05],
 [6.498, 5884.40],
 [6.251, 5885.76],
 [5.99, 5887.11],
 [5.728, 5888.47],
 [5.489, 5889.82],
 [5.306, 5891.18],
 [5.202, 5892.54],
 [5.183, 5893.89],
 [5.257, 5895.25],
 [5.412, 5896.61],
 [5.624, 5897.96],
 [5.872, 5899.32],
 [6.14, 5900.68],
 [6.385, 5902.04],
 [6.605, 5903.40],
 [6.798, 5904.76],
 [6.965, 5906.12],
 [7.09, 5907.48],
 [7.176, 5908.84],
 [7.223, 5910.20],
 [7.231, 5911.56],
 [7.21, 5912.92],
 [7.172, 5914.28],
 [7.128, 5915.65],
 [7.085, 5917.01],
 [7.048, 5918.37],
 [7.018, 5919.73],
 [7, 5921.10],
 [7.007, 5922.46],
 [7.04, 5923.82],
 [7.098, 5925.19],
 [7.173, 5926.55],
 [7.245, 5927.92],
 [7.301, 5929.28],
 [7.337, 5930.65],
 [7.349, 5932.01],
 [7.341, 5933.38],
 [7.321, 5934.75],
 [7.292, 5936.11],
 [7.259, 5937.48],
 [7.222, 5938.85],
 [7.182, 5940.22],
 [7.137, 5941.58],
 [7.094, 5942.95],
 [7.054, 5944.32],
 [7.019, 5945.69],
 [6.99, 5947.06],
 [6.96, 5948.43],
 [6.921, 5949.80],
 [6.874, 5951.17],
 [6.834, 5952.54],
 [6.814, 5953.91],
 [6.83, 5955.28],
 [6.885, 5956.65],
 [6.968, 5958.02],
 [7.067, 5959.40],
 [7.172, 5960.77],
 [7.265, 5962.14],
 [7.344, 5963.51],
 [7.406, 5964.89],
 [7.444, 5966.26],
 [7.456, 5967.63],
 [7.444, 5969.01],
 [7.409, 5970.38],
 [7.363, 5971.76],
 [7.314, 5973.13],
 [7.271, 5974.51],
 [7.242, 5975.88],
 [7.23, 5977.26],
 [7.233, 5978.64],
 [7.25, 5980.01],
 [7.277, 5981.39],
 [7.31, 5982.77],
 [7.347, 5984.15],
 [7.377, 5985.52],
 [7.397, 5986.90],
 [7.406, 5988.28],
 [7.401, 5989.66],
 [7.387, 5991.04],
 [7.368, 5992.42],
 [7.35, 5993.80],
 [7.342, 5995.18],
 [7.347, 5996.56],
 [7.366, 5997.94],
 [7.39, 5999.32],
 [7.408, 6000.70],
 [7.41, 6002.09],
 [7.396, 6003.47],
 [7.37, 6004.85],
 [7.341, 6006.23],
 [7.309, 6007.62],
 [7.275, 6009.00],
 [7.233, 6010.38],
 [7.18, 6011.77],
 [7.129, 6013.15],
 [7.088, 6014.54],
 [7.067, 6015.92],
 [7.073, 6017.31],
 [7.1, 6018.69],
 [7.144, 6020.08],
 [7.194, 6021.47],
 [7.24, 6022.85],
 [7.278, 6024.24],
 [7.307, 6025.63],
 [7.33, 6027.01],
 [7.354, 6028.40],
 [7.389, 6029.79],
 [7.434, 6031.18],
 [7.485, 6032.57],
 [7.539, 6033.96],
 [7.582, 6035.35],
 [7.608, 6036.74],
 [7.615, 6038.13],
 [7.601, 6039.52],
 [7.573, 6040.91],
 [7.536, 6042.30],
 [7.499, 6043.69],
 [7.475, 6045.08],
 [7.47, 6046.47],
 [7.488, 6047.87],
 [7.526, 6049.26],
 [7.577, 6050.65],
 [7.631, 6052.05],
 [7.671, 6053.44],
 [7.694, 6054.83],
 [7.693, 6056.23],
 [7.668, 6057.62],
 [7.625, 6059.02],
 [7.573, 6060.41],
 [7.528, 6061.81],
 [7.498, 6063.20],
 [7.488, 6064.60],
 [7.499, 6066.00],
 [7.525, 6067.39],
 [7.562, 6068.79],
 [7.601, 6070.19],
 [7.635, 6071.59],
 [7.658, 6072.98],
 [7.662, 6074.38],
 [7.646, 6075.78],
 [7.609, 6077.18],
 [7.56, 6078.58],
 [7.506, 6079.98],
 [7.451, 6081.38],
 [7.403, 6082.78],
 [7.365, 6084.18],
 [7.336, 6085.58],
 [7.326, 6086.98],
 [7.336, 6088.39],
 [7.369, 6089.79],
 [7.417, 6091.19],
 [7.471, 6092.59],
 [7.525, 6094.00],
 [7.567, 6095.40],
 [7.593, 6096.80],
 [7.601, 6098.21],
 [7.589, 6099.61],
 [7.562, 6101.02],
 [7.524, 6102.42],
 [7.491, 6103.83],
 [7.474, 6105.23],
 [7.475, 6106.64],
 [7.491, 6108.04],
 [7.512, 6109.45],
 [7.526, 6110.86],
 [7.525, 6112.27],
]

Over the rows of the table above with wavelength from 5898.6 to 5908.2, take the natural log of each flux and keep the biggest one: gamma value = 1.96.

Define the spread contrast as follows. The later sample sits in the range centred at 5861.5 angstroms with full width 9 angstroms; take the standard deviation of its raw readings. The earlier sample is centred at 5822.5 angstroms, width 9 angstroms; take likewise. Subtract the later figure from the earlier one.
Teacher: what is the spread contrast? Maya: -0.05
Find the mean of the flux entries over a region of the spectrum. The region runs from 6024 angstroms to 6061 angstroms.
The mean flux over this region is 7.53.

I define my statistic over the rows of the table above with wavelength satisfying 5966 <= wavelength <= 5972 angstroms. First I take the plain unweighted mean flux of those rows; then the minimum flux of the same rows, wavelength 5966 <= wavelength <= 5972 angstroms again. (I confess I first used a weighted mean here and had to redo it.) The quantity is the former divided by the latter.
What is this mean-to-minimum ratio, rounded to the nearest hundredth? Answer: 1.01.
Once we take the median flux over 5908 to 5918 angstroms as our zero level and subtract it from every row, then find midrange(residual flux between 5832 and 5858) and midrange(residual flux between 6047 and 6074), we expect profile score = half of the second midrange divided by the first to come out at 1.3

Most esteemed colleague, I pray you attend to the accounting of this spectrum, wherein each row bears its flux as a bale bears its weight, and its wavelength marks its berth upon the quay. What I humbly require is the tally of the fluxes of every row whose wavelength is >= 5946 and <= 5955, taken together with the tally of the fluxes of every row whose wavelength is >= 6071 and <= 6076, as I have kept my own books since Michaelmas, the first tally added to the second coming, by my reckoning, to 72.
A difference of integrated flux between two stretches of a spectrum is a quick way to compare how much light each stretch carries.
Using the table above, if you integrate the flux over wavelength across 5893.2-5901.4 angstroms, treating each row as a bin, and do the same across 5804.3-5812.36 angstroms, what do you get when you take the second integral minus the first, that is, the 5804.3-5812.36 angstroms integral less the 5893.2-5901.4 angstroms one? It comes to 14.2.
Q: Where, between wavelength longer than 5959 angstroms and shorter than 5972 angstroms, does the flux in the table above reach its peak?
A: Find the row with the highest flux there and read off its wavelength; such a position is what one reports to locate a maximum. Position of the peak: 5967.63 angstroms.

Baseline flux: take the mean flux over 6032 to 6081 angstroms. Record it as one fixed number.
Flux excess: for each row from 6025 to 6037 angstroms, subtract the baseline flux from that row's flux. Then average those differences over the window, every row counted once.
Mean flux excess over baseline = -0.13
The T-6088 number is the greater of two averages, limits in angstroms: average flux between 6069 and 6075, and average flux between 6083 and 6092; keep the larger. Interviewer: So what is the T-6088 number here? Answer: 7.64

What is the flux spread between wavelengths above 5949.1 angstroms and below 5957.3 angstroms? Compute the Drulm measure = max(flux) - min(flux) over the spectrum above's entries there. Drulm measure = 0.11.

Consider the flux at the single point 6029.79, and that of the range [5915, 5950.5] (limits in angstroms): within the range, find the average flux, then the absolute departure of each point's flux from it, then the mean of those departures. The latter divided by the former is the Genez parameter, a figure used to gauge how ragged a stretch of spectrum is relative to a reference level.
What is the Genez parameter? 0.016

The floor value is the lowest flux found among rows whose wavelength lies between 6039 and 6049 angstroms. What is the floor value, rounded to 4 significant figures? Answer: 7.470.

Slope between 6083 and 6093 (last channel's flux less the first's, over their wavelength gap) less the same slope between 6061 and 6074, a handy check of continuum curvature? 0.001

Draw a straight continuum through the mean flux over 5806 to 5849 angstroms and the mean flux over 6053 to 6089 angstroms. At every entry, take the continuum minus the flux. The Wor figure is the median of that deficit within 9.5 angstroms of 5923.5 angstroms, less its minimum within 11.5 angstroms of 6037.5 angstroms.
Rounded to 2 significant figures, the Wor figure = 0.50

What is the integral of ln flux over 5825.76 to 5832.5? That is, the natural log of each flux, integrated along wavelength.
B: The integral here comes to 13.6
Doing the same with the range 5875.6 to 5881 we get 10.6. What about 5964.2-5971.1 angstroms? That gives 13.8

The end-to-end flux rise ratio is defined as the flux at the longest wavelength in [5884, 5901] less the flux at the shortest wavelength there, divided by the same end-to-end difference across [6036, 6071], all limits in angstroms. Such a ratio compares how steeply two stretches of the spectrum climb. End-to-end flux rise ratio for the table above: 51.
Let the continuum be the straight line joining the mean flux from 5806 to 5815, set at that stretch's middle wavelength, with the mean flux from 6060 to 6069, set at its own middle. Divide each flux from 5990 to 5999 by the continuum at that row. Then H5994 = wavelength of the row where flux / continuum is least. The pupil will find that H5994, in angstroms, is 5995.18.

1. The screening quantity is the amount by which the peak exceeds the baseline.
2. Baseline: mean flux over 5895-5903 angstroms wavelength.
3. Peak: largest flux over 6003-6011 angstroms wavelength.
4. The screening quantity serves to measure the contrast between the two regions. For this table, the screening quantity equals 1.6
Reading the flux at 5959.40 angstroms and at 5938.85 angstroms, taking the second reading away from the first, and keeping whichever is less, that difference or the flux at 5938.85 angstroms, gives -0.2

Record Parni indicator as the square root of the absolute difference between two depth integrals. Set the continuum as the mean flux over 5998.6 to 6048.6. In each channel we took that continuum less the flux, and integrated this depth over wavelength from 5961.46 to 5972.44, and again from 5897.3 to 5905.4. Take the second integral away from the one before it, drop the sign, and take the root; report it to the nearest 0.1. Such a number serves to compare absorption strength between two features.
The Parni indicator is 3.1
